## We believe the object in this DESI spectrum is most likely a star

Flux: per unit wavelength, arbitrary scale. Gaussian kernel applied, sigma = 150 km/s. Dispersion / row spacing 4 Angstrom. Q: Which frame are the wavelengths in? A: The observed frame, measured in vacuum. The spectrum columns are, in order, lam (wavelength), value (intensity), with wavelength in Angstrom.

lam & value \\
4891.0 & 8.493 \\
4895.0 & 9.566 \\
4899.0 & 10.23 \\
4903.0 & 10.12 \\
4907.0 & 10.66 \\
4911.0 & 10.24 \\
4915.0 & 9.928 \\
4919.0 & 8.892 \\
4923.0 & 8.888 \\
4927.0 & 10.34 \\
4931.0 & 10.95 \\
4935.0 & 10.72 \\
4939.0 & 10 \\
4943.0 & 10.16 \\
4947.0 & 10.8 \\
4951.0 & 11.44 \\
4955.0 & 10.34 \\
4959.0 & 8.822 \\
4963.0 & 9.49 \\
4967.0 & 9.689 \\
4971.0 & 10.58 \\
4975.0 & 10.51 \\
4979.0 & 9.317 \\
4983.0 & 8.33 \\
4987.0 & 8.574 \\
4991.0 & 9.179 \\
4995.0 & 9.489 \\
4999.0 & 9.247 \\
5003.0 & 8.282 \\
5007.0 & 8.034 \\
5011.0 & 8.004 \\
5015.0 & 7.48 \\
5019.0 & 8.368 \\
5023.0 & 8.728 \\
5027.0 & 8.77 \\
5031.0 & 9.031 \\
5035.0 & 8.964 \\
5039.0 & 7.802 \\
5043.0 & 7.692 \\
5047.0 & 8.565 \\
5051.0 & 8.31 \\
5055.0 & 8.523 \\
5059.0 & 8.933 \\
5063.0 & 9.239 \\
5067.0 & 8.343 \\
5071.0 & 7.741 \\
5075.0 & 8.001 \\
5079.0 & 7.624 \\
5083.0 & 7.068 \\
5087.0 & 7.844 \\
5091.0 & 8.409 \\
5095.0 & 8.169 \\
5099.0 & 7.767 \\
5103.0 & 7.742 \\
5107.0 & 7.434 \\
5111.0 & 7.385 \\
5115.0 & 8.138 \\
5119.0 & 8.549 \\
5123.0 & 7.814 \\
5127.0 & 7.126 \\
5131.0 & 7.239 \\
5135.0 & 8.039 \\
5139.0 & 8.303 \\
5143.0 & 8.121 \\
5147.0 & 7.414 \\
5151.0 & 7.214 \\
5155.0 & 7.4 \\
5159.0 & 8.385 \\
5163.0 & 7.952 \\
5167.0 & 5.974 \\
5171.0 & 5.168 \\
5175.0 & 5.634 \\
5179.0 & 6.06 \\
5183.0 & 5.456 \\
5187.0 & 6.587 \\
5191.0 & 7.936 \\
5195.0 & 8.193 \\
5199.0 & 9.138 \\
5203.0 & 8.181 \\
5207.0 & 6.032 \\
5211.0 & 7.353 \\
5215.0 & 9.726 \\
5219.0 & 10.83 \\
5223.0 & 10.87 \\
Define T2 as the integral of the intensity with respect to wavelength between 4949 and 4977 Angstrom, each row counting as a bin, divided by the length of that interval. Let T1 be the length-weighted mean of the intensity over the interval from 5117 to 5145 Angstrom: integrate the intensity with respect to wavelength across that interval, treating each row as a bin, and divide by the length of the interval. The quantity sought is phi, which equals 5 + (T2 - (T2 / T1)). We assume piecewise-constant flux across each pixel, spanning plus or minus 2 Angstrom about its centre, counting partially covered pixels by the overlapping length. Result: 13.8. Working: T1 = 7.9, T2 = 10.1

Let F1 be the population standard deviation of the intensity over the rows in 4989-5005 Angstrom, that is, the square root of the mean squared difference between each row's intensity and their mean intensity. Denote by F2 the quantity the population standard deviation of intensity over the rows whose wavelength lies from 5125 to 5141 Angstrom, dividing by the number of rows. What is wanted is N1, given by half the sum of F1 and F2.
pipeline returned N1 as 0.48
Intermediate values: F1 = 0.46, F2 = 0.50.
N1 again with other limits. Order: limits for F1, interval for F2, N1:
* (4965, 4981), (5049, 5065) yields 0.45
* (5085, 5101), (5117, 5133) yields 0.41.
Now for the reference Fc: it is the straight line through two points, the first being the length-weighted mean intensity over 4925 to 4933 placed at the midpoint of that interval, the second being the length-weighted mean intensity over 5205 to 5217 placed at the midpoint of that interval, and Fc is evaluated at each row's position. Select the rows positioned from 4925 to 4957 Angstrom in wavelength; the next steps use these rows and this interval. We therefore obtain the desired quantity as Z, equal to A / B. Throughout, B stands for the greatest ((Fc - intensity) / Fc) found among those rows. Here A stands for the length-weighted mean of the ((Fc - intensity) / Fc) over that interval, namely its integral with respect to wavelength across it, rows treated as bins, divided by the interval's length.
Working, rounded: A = -0.007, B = 0.05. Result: -0.1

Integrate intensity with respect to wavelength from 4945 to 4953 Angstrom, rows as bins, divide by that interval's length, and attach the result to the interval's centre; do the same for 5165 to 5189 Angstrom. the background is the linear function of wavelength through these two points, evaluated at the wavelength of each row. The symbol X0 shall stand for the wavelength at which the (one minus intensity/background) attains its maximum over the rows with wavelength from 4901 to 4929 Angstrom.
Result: 4919.0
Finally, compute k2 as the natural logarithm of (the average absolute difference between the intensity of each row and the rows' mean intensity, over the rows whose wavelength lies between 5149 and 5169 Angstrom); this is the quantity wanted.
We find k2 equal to -0.46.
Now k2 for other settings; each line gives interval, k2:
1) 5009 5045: -0.68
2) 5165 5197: -0.11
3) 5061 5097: -0.83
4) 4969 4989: -0.14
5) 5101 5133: -0.96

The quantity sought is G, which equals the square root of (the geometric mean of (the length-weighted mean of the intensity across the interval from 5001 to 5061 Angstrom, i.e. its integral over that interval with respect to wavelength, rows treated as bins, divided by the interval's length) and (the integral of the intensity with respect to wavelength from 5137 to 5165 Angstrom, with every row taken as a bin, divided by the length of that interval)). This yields 2.84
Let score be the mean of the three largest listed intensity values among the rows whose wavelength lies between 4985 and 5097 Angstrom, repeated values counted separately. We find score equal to 9.3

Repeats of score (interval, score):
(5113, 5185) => 8.4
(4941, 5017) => 10.9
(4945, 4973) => 10.9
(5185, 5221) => 9.9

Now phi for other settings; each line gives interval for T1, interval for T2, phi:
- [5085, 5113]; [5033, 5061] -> 12.3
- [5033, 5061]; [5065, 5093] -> 11.9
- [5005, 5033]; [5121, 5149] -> 11.8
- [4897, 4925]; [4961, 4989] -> 13.5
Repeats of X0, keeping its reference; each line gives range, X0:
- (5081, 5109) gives 5083.0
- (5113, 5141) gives 5127.0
